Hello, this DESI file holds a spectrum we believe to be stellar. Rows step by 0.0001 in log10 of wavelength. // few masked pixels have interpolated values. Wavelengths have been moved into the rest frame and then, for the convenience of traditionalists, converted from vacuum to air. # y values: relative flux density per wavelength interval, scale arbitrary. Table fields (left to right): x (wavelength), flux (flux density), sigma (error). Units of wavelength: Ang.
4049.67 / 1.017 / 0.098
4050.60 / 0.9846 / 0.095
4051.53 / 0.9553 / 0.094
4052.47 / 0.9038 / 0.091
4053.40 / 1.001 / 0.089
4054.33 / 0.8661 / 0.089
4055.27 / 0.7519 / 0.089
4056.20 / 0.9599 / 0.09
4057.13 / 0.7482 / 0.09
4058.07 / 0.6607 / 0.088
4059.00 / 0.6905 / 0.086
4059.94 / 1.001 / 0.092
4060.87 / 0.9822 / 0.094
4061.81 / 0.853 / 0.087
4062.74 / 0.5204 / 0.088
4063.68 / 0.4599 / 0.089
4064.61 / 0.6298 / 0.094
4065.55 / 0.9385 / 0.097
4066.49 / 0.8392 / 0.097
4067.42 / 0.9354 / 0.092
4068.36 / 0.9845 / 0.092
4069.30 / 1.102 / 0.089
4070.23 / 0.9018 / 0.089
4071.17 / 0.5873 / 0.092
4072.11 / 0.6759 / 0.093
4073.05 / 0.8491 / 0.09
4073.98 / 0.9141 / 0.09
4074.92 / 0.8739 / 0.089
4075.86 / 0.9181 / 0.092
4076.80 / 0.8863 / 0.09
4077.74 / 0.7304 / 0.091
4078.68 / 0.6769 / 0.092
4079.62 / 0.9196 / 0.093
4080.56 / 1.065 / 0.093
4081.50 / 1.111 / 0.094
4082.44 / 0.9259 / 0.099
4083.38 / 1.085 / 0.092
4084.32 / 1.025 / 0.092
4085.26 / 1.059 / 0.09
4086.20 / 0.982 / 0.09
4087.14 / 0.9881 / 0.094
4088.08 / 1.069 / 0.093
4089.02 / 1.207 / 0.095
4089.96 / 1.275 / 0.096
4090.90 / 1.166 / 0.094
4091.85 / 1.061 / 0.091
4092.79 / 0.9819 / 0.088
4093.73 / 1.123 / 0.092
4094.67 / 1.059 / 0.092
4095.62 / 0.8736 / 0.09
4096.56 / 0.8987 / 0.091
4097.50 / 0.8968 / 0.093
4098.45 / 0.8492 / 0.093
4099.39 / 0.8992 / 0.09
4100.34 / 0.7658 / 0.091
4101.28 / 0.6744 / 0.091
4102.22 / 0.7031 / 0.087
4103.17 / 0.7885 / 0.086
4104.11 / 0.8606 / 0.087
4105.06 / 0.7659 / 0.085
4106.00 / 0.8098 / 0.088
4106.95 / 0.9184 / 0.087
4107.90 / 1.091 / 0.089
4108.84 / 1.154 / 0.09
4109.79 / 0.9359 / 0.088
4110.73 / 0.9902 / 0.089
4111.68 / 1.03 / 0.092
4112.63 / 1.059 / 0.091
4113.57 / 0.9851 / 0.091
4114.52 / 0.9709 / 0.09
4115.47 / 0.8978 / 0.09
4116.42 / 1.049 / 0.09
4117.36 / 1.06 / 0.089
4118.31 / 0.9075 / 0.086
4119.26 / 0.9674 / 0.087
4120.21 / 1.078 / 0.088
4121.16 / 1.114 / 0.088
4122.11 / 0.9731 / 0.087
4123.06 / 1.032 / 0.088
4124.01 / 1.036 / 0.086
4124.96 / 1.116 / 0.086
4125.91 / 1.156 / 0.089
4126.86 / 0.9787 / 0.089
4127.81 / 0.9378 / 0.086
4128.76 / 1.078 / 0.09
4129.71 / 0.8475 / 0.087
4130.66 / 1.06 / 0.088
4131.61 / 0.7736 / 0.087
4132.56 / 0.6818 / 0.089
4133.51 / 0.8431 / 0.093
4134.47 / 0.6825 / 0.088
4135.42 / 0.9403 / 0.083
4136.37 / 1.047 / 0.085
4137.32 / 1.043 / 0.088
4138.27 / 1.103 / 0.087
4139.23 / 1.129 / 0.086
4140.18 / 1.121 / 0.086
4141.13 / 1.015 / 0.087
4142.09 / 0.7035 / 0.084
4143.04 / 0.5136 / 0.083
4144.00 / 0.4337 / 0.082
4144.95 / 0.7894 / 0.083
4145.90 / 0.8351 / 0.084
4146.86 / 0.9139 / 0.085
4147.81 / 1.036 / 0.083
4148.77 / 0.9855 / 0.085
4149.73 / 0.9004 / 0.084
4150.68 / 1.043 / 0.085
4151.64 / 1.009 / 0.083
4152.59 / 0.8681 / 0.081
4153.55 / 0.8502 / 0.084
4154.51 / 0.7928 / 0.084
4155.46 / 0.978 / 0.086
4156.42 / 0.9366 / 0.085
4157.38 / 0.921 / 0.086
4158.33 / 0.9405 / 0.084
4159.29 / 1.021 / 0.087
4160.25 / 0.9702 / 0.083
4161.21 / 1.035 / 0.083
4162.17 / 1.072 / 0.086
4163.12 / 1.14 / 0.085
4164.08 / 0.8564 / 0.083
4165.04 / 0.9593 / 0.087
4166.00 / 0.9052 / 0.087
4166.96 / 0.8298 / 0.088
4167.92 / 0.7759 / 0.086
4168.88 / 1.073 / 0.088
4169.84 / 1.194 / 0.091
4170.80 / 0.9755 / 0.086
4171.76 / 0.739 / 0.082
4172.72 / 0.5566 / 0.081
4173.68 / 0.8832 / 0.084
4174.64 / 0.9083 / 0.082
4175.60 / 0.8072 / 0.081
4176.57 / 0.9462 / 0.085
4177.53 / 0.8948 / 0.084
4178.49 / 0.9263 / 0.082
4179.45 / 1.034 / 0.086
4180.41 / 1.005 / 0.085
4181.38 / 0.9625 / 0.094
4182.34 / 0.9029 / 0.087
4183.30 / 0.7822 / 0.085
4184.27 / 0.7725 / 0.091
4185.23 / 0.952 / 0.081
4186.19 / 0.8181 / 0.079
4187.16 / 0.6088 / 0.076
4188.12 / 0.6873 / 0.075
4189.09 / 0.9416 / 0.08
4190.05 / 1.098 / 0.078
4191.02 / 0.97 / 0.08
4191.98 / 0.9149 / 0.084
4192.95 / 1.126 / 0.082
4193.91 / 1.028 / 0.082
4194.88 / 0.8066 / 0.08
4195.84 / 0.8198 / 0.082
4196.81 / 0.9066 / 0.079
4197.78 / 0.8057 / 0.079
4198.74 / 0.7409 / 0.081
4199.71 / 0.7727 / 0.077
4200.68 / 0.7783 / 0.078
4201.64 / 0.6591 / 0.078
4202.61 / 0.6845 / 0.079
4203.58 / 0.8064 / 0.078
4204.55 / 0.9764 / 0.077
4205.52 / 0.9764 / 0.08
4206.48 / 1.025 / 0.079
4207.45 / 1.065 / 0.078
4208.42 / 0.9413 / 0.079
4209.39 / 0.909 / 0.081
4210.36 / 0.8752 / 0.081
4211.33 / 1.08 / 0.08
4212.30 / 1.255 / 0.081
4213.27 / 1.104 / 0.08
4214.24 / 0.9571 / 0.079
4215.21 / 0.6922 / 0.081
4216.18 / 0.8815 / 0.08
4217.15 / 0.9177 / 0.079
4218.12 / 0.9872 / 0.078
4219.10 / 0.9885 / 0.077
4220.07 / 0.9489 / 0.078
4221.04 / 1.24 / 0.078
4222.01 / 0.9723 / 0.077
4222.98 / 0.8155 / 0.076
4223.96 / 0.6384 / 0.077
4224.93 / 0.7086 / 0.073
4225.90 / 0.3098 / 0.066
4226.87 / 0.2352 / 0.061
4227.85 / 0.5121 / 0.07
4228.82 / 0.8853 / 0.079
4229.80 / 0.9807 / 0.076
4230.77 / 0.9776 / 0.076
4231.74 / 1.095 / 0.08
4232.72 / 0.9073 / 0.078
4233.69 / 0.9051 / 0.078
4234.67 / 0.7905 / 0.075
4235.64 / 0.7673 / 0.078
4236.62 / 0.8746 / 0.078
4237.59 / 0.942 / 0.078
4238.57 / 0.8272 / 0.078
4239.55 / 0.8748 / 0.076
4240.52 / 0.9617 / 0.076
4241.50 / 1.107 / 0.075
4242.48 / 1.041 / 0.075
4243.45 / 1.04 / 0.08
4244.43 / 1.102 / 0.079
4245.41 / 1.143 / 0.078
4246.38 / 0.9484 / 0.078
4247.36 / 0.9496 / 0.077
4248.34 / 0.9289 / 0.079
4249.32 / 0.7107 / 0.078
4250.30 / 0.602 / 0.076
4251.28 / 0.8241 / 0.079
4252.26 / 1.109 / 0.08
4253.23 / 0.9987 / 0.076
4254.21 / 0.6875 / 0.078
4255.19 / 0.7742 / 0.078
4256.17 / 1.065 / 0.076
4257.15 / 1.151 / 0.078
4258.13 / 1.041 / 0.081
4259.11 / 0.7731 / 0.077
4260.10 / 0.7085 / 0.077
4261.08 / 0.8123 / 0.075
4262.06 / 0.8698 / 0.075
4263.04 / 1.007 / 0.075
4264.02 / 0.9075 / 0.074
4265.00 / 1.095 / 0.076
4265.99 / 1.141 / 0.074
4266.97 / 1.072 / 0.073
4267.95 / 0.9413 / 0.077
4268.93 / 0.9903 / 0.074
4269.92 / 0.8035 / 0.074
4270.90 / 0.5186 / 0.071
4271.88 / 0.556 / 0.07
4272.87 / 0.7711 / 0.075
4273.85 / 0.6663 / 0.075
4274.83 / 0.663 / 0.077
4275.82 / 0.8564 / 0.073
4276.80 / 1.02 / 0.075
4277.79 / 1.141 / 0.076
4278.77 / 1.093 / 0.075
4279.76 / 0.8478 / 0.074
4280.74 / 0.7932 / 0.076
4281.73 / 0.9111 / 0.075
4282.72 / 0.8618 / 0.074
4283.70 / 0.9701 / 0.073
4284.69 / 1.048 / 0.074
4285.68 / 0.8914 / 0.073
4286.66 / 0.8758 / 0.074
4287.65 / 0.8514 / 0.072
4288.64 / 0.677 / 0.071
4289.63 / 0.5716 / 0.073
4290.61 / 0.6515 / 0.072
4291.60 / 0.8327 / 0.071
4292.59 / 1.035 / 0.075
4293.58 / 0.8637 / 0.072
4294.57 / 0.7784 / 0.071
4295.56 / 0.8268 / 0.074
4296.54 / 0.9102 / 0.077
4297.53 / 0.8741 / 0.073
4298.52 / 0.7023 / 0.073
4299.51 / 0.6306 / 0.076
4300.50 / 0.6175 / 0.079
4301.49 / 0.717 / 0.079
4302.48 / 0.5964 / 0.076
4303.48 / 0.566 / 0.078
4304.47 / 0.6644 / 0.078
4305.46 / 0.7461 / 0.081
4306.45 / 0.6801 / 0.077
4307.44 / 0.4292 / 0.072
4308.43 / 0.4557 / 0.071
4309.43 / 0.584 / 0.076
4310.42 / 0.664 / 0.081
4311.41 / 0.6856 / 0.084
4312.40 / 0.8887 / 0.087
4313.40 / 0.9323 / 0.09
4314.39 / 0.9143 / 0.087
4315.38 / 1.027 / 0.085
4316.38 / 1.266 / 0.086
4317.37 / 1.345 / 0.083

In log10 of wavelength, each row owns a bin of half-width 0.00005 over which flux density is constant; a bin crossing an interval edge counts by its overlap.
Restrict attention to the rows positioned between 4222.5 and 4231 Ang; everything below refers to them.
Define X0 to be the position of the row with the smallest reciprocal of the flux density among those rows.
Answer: 4229.80 Ang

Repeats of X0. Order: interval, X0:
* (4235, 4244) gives 4241.50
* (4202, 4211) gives 4207.45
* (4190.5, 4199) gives 4192.95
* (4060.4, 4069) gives 4068.36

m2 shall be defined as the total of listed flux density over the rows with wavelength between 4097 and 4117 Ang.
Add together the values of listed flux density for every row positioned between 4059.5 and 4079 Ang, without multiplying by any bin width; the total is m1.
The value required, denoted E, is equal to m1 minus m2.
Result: -2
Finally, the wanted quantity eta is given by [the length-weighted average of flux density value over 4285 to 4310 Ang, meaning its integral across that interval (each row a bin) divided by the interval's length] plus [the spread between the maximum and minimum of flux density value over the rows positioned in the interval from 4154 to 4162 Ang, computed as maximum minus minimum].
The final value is 1.0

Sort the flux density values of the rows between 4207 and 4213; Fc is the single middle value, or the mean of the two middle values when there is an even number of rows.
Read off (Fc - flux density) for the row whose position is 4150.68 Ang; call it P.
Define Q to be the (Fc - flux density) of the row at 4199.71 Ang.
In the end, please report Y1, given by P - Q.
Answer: -0.3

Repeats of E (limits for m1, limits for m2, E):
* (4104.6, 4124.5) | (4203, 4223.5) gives 0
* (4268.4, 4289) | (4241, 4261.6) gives -2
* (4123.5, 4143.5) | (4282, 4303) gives 3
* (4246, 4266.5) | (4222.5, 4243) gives 2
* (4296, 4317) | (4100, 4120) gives -4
